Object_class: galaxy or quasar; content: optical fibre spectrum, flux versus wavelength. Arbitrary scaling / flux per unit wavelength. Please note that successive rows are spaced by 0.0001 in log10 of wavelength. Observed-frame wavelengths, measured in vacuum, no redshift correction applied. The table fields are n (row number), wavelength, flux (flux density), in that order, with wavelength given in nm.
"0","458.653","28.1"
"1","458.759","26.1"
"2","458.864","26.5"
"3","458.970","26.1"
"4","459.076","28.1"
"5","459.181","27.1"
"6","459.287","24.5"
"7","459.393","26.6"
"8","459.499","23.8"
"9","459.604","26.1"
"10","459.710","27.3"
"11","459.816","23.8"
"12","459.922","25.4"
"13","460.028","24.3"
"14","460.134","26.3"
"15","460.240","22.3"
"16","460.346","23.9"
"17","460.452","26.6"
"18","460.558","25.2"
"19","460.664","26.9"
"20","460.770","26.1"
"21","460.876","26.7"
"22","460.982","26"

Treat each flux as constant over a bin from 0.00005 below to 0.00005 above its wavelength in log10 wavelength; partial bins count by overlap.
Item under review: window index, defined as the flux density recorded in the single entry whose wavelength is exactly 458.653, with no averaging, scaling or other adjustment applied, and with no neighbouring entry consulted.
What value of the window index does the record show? 28.1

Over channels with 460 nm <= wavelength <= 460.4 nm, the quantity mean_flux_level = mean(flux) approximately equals 24.2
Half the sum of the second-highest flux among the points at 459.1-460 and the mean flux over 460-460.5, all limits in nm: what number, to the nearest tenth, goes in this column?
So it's 25.9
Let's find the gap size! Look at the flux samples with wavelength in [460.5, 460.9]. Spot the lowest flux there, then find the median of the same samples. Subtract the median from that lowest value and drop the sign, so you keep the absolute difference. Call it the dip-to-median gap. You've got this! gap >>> 1.2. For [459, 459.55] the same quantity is 2.8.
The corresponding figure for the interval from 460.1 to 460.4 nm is 1.6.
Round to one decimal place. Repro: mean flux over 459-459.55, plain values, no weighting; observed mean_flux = 26.0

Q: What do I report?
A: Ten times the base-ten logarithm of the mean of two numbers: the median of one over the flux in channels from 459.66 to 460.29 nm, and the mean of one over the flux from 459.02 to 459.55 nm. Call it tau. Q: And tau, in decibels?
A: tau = -14.04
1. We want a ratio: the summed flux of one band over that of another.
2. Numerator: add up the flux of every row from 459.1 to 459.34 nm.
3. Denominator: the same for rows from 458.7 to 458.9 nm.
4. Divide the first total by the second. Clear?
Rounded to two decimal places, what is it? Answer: 0.98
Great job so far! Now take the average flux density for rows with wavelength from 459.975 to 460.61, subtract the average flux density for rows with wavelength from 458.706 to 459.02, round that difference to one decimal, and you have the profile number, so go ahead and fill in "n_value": -1.5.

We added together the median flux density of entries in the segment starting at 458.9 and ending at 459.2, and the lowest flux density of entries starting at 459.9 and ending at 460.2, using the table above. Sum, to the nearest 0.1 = 51.4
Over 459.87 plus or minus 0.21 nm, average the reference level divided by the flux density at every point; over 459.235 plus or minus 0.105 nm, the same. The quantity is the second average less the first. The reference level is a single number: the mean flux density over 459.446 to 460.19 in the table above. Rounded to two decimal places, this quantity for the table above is -0.02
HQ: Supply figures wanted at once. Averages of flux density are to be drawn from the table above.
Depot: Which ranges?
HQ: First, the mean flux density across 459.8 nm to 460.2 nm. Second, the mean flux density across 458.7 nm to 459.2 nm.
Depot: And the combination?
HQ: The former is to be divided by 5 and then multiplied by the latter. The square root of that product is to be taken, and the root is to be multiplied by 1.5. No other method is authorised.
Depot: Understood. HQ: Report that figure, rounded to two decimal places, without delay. 17.34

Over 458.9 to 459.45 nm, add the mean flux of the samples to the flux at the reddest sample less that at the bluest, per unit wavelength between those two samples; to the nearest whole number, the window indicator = 28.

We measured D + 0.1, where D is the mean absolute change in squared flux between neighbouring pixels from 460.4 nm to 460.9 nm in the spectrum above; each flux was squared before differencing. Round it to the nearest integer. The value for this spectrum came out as 59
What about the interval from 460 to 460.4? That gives 123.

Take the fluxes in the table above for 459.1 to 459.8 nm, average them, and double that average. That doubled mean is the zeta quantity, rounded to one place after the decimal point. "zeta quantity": 51.8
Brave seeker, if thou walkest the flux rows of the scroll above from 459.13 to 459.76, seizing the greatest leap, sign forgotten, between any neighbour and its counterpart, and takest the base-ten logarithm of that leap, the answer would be 0.447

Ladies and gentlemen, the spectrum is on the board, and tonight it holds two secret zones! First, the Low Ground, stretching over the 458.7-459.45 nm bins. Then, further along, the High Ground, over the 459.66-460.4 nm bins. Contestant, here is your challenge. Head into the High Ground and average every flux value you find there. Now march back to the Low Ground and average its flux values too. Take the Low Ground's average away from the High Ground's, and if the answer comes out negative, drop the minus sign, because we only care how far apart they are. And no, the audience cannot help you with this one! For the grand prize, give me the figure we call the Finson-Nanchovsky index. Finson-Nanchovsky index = 1.7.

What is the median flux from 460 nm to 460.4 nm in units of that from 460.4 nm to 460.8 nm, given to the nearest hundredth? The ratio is 0.91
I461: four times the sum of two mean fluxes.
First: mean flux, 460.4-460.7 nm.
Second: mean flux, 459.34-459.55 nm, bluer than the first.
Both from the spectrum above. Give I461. 206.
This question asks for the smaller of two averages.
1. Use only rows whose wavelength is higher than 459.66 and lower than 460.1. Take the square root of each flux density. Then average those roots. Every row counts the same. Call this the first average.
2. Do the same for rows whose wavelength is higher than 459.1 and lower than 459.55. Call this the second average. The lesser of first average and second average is 5.02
